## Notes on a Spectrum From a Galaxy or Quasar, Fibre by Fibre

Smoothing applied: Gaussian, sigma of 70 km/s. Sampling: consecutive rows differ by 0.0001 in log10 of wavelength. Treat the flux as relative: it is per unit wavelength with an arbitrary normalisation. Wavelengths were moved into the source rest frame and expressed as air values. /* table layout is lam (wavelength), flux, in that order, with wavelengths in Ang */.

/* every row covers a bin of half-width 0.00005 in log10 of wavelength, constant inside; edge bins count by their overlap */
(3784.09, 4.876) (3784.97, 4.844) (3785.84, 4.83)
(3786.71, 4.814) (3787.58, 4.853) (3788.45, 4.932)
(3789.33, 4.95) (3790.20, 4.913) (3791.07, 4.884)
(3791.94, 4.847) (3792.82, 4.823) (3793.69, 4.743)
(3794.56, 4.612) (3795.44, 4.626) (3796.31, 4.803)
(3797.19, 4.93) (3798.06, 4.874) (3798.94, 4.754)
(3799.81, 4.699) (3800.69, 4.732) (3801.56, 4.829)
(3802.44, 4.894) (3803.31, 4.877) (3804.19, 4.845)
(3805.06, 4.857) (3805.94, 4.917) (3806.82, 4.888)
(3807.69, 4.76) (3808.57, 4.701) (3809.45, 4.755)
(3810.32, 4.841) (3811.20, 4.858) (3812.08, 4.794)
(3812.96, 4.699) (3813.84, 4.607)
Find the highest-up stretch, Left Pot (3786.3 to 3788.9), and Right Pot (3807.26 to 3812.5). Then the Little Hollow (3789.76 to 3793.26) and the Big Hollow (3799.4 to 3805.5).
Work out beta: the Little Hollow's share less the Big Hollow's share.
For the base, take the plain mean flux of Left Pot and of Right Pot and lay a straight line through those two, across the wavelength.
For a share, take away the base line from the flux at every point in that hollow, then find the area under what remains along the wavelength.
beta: 0.0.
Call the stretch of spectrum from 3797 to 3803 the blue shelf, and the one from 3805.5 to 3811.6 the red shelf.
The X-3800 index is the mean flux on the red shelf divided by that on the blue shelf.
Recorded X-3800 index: 1.000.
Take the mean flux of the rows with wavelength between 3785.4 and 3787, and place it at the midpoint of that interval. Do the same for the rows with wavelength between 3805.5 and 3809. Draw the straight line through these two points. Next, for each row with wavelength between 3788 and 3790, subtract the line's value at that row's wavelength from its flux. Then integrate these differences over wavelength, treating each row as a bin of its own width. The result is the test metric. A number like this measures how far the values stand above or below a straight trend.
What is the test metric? 0.21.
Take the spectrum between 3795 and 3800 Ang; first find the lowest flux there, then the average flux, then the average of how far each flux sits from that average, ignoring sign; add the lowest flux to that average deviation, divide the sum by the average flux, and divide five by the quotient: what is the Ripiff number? 5.07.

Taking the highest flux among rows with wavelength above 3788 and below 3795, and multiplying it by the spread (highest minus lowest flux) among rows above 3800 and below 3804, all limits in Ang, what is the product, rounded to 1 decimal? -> 0.8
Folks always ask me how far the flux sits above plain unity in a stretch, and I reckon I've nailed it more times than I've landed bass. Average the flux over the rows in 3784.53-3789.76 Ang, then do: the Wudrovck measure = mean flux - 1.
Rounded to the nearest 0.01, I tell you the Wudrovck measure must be 3.87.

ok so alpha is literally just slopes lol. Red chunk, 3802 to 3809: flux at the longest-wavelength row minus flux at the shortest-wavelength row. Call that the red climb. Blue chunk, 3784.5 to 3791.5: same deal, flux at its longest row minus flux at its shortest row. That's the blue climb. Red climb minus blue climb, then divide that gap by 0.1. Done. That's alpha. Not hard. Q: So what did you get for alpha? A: -2.3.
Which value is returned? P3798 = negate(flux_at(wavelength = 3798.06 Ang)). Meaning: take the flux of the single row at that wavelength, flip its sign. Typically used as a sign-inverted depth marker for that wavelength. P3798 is -4.87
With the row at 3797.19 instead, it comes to -4.93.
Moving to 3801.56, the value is -4.83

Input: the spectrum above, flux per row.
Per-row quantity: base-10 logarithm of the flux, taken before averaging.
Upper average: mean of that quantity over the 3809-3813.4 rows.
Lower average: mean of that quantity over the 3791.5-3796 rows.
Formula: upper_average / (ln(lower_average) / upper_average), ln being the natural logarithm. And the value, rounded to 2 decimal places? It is -1.18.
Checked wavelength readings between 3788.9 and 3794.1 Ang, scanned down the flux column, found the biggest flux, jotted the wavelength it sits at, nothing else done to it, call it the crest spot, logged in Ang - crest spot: 3789.33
